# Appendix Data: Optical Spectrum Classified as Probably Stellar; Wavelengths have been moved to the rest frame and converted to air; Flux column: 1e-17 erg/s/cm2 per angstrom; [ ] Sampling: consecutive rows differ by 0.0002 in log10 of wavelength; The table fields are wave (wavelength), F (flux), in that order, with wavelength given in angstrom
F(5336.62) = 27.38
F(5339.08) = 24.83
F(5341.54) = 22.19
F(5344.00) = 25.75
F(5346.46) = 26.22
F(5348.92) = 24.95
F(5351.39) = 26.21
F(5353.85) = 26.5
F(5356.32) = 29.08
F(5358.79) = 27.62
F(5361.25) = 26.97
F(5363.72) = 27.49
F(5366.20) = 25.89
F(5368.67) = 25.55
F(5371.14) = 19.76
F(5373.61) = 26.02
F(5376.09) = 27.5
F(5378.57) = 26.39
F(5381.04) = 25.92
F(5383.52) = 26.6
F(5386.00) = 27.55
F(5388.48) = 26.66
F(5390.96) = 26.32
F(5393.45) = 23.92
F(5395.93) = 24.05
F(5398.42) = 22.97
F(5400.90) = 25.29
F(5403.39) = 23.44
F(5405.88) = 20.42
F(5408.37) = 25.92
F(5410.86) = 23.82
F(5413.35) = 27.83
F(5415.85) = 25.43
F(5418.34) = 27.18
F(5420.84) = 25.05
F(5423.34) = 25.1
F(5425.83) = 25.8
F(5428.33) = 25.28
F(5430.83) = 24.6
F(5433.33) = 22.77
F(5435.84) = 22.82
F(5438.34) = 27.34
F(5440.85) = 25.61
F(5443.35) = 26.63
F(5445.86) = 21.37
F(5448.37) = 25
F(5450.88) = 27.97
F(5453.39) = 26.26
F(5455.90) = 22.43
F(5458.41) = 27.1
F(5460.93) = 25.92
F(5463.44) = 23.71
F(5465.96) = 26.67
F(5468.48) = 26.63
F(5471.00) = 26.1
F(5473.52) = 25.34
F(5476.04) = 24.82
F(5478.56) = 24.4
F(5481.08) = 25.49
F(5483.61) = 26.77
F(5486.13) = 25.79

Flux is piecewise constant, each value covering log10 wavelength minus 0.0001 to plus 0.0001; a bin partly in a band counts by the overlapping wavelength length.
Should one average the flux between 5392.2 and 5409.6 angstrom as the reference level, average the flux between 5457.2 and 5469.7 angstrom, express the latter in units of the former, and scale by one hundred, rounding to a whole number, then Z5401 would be 110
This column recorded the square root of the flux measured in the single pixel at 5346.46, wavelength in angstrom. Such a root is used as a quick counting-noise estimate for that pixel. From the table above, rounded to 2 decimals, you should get 5.12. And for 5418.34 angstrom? 5.21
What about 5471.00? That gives 5.11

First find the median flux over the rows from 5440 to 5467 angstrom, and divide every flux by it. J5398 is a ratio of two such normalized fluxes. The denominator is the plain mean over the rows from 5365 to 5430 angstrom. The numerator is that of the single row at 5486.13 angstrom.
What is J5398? 1.023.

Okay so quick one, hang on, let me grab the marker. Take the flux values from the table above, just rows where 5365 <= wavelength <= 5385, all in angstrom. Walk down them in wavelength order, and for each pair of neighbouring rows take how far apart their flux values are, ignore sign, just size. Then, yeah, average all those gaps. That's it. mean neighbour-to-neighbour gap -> 2.3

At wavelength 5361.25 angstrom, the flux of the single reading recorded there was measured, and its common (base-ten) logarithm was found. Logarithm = 1.43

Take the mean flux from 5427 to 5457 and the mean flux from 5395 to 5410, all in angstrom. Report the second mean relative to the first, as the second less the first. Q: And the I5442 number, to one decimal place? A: -1.2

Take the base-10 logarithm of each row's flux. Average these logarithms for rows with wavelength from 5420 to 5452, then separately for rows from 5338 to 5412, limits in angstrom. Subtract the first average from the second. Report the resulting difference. 0.01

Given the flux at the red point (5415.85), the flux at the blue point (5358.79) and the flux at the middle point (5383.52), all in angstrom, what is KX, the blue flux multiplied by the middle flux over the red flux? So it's 28.9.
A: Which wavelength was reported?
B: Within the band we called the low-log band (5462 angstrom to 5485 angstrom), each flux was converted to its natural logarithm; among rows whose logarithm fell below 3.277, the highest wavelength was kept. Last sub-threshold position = 5481.08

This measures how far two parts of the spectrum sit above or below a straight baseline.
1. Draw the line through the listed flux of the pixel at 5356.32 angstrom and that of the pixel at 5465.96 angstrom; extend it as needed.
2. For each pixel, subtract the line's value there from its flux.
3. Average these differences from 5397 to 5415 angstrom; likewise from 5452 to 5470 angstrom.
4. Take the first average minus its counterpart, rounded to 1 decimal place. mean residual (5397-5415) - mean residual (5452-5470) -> -2.5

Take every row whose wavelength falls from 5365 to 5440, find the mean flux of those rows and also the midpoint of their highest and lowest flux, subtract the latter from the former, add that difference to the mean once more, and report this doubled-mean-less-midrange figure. 26.4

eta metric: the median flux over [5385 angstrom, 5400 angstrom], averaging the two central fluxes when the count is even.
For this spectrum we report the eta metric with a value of 25.2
